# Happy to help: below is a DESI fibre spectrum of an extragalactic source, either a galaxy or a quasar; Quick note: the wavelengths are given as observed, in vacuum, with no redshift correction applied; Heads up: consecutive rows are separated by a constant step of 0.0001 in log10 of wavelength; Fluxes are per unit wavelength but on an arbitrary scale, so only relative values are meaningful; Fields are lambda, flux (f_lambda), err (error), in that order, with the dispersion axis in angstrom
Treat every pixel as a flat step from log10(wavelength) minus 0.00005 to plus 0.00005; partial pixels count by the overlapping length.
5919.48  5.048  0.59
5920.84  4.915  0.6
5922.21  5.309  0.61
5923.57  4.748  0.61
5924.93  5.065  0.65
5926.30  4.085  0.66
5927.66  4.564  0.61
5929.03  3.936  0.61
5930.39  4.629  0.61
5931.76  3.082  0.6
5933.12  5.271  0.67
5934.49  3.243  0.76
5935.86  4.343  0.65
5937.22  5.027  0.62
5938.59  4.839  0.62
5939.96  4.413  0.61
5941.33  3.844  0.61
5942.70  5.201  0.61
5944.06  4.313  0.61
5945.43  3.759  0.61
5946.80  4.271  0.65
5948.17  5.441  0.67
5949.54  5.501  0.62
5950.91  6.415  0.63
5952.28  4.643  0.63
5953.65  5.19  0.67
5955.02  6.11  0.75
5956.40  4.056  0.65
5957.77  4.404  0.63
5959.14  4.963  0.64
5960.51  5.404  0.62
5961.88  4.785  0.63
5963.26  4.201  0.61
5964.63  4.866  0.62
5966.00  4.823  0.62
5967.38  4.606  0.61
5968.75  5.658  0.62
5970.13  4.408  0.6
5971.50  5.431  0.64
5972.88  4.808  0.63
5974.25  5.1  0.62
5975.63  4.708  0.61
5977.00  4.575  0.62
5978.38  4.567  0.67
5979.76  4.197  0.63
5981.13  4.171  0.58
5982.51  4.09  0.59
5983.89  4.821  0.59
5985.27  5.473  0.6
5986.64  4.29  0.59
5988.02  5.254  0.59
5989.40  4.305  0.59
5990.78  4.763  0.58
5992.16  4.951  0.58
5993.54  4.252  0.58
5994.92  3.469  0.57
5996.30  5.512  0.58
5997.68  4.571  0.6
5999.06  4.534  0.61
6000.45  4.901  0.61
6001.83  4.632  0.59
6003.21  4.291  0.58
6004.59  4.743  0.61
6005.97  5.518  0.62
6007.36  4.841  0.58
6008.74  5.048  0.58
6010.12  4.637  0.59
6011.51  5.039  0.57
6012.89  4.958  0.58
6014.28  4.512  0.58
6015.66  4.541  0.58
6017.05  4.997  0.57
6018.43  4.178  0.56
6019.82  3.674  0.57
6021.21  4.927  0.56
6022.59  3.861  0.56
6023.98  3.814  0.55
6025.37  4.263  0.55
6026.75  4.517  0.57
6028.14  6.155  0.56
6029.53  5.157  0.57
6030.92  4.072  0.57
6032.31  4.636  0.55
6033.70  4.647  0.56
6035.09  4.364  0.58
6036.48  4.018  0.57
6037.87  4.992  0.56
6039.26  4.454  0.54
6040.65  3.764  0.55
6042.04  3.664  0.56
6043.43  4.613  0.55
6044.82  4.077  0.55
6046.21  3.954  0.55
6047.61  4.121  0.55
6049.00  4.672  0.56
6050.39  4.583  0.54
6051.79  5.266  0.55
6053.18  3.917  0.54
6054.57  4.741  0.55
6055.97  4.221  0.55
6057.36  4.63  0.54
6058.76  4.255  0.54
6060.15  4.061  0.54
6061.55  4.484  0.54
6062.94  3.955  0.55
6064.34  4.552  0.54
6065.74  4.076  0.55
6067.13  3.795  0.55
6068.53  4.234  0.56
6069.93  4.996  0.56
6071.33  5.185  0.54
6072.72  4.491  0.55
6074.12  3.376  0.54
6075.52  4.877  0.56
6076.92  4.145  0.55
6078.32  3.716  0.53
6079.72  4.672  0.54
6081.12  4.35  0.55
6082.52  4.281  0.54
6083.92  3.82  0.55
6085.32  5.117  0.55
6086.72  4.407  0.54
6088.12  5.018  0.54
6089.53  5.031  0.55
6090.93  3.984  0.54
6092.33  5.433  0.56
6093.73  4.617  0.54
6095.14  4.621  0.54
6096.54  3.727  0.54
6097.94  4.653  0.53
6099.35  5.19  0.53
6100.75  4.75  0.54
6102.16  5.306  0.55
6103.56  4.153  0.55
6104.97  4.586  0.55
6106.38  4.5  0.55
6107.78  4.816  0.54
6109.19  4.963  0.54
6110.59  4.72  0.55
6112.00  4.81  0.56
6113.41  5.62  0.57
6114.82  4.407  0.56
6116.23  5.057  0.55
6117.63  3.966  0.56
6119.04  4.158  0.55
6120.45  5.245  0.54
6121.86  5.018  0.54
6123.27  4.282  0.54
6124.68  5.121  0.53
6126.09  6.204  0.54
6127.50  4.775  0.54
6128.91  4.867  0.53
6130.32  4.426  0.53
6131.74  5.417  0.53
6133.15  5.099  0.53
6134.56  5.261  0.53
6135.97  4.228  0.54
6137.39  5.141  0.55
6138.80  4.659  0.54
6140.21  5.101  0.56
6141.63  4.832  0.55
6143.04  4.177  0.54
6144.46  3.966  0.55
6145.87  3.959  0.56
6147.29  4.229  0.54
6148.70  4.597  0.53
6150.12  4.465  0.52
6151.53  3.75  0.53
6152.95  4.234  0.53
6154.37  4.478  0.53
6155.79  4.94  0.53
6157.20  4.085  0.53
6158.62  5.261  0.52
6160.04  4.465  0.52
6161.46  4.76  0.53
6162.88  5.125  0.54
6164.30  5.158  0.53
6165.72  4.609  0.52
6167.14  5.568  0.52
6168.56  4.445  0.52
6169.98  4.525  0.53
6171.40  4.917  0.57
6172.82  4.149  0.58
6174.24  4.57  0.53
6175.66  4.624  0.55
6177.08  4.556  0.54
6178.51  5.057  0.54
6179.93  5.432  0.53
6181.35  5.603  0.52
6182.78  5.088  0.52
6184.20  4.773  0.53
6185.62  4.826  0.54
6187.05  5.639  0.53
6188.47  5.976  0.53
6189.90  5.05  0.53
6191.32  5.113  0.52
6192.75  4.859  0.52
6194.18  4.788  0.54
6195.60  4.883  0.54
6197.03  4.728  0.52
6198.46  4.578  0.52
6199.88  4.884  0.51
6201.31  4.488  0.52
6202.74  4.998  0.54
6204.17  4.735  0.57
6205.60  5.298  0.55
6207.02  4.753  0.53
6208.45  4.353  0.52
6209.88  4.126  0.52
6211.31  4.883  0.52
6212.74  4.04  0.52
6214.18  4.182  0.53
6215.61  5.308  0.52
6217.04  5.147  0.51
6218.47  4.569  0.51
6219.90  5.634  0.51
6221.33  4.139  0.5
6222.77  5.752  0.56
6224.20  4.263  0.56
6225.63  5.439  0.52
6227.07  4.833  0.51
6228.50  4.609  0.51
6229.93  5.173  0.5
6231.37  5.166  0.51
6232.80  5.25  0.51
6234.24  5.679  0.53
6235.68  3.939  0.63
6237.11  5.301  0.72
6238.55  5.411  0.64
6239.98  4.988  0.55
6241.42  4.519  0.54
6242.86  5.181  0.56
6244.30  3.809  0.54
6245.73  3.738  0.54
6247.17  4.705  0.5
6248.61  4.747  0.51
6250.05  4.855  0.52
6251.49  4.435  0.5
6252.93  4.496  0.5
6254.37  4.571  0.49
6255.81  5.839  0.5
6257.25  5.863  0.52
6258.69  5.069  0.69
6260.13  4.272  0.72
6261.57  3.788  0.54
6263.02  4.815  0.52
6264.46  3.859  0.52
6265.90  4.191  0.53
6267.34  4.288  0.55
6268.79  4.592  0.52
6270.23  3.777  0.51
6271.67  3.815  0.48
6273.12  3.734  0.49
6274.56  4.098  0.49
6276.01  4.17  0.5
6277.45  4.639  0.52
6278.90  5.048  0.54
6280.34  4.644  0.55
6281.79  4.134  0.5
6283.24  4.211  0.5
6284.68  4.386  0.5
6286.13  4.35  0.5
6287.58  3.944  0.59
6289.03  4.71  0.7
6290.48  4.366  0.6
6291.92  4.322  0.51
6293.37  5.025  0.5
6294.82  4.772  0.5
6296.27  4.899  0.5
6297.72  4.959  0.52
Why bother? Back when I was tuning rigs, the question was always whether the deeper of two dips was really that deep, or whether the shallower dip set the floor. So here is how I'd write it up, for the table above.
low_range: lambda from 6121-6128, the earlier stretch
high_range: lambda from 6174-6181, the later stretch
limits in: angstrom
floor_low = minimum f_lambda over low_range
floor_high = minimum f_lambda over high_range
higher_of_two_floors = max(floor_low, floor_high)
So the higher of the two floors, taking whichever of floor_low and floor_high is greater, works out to 4.56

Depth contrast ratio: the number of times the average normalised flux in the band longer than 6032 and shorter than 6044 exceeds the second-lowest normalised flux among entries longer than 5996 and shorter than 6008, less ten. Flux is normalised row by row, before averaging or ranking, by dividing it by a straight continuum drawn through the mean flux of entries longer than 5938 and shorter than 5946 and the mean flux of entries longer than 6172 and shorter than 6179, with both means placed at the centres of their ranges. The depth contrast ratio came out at -9.05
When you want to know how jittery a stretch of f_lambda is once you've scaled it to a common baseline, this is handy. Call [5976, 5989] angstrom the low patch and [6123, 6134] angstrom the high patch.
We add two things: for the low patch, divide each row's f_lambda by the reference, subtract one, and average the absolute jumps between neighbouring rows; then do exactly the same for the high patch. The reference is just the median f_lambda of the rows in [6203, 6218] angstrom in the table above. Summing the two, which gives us 0.26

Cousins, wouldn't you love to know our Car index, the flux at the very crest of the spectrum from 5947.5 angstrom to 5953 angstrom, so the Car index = 6.415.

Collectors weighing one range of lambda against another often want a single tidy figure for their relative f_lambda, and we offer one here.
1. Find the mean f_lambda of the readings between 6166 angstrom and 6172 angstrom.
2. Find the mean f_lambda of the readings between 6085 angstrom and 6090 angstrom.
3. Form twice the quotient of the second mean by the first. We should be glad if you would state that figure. 2.01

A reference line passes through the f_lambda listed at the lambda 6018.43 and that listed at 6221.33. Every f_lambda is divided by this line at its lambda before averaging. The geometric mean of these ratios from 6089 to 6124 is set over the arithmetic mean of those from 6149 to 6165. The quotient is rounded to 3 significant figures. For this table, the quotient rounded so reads 1.01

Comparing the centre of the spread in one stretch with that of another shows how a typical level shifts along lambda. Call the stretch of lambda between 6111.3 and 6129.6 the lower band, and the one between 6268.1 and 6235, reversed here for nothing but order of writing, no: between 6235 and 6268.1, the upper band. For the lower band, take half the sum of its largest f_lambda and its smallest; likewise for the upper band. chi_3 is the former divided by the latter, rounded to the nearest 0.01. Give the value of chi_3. 1.06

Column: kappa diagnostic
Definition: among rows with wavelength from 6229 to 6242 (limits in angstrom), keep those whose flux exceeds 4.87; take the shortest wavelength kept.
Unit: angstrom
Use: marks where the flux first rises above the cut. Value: 6229.93 angstrom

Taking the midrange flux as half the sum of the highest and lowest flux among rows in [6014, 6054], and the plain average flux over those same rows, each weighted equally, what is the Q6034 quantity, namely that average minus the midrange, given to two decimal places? -0.48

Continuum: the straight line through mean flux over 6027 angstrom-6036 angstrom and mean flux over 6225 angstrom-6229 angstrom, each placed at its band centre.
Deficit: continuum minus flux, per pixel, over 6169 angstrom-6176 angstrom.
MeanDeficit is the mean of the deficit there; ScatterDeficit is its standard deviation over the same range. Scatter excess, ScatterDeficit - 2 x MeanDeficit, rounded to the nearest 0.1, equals -0.5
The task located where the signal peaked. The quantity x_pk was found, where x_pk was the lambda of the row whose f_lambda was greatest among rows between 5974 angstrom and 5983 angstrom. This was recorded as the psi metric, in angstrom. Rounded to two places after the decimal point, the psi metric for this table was 5974.25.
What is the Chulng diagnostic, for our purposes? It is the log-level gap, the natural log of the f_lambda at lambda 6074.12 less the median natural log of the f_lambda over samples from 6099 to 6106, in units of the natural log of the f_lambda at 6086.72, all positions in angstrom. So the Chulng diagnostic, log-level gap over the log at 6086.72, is -0.23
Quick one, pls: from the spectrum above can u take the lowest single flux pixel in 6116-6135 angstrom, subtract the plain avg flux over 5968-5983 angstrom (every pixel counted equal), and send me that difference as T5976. -0.74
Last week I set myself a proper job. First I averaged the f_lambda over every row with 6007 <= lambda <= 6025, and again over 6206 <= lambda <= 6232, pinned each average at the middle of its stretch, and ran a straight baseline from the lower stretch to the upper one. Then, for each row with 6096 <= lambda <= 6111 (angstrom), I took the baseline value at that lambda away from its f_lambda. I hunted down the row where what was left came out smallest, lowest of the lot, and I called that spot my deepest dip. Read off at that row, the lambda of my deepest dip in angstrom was 6096.54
